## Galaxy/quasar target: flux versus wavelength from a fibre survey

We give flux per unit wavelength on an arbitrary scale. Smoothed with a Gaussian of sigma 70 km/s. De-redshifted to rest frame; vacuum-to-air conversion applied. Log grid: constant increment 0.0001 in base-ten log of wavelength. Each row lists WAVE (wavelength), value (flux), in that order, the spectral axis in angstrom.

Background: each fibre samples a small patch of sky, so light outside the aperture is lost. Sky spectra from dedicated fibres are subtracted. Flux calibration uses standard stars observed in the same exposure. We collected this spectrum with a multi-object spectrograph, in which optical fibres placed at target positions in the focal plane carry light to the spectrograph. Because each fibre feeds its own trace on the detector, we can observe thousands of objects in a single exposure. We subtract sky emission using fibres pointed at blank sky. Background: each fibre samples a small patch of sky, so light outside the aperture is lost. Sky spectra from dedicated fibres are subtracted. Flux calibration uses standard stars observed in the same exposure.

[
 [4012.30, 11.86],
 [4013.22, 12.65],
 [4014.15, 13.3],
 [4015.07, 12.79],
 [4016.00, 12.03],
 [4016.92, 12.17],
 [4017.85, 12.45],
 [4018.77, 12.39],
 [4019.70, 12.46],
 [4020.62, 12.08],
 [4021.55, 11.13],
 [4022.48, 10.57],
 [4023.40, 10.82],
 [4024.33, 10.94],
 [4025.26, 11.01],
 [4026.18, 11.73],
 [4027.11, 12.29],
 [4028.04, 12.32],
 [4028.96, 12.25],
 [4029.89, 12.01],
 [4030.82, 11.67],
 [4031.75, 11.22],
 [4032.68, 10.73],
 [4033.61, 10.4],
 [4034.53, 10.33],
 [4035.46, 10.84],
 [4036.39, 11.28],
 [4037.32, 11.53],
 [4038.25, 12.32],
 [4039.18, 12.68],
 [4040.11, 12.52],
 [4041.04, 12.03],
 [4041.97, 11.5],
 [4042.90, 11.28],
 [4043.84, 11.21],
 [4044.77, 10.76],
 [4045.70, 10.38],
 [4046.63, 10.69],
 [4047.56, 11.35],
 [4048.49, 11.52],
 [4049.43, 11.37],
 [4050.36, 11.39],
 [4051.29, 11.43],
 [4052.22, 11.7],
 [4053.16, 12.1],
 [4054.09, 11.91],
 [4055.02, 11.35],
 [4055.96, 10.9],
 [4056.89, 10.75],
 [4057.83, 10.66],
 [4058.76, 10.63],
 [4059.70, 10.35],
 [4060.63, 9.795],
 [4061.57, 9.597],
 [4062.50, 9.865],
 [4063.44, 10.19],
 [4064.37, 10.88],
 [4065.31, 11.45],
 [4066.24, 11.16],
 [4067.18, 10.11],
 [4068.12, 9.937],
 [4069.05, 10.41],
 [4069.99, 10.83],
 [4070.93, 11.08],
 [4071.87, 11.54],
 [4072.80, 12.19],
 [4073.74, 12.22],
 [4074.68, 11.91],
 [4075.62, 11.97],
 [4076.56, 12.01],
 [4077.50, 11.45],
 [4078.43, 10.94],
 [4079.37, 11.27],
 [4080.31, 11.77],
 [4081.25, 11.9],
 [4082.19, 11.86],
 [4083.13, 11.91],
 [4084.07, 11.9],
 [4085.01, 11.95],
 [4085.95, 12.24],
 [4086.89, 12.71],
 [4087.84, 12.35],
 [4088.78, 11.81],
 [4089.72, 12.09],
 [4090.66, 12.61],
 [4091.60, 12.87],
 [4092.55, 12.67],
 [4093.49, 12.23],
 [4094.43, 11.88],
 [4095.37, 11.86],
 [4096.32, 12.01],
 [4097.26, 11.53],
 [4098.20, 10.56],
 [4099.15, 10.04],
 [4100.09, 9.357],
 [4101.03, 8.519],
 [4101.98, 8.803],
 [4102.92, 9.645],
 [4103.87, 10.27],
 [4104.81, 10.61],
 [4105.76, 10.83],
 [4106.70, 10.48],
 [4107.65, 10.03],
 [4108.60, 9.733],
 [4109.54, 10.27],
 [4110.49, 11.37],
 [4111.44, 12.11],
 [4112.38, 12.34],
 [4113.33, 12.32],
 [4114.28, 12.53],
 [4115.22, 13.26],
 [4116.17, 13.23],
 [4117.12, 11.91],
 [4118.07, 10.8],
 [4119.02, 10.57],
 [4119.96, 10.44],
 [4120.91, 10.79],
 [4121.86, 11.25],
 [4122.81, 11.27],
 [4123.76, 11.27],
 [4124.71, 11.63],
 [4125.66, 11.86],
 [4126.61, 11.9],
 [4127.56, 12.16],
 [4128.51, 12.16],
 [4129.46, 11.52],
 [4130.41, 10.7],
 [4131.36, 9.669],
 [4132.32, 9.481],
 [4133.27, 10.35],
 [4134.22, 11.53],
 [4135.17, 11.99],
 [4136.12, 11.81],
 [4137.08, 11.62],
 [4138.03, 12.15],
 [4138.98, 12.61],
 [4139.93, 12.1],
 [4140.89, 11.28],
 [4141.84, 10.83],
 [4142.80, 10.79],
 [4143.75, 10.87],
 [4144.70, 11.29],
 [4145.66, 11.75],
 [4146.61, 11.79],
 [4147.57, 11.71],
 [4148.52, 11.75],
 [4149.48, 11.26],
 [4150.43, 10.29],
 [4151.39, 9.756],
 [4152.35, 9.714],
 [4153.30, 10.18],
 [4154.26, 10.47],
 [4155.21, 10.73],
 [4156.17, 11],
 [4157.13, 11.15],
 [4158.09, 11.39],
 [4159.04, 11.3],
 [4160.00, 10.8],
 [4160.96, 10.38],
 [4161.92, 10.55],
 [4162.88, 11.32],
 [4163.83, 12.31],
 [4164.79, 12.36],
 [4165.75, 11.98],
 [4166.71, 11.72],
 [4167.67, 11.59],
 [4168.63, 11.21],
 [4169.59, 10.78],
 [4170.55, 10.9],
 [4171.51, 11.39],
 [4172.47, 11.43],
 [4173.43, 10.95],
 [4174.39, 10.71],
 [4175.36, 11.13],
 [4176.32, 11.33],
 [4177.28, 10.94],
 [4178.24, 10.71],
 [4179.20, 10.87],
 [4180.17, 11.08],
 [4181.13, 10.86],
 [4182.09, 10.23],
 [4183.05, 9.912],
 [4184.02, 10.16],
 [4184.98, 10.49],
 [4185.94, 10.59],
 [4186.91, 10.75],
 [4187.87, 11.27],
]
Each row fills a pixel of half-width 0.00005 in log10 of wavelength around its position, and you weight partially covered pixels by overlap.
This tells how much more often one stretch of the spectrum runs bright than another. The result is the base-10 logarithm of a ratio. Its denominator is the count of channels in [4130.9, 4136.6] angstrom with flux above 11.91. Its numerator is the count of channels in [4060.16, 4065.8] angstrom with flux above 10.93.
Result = 0.0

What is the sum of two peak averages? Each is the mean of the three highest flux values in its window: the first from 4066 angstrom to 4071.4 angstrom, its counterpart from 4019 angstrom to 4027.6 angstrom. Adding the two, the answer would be 23.3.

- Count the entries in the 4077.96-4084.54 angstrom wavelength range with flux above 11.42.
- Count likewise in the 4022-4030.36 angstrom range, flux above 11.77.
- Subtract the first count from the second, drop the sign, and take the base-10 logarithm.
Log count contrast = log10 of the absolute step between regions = 0.0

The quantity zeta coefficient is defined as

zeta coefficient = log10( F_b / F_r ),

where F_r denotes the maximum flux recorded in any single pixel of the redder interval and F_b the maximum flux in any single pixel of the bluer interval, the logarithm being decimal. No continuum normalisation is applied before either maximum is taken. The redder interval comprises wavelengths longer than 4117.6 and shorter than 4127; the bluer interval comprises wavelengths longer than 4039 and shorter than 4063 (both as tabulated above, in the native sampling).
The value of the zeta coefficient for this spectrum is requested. 0.03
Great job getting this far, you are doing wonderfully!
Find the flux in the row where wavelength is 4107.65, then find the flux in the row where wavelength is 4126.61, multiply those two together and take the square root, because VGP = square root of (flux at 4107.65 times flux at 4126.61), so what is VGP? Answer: 10.93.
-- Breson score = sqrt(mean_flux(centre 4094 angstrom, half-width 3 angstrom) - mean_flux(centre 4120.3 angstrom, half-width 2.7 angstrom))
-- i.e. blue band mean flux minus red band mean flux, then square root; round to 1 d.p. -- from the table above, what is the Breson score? 1.2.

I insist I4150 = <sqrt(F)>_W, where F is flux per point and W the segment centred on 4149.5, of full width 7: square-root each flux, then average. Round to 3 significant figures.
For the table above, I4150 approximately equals 3.30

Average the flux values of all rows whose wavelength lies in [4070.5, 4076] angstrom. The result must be 11.8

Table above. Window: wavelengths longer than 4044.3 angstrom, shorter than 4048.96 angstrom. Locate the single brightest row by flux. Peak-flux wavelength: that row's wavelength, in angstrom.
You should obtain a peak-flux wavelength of 4048.49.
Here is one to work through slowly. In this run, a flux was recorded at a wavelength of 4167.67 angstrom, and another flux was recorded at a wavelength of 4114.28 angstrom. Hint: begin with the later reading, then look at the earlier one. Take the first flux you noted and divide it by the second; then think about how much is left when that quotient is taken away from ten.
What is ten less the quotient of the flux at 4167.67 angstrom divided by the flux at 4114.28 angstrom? 9.08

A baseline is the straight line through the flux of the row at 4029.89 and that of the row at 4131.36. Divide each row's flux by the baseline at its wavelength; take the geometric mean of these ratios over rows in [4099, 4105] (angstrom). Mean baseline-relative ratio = 0.93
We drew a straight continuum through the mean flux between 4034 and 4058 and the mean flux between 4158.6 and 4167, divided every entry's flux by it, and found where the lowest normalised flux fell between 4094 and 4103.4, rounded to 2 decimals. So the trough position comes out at 4101.03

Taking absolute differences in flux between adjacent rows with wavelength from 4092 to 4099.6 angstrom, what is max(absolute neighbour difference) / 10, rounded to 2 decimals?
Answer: 0.10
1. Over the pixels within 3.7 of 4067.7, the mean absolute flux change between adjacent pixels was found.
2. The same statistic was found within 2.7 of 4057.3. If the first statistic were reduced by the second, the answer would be 0.26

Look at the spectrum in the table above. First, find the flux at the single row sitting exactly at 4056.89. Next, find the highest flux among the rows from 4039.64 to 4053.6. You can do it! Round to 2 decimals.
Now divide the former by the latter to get 0.86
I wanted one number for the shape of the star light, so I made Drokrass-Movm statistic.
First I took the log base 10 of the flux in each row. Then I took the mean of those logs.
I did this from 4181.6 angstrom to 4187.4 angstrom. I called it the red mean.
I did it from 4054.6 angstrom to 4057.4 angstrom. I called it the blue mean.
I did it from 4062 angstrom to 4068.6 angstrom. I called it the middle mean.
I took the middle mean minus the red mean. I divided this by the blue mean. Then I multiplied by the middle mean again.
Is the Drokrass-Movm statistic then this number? 0.006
